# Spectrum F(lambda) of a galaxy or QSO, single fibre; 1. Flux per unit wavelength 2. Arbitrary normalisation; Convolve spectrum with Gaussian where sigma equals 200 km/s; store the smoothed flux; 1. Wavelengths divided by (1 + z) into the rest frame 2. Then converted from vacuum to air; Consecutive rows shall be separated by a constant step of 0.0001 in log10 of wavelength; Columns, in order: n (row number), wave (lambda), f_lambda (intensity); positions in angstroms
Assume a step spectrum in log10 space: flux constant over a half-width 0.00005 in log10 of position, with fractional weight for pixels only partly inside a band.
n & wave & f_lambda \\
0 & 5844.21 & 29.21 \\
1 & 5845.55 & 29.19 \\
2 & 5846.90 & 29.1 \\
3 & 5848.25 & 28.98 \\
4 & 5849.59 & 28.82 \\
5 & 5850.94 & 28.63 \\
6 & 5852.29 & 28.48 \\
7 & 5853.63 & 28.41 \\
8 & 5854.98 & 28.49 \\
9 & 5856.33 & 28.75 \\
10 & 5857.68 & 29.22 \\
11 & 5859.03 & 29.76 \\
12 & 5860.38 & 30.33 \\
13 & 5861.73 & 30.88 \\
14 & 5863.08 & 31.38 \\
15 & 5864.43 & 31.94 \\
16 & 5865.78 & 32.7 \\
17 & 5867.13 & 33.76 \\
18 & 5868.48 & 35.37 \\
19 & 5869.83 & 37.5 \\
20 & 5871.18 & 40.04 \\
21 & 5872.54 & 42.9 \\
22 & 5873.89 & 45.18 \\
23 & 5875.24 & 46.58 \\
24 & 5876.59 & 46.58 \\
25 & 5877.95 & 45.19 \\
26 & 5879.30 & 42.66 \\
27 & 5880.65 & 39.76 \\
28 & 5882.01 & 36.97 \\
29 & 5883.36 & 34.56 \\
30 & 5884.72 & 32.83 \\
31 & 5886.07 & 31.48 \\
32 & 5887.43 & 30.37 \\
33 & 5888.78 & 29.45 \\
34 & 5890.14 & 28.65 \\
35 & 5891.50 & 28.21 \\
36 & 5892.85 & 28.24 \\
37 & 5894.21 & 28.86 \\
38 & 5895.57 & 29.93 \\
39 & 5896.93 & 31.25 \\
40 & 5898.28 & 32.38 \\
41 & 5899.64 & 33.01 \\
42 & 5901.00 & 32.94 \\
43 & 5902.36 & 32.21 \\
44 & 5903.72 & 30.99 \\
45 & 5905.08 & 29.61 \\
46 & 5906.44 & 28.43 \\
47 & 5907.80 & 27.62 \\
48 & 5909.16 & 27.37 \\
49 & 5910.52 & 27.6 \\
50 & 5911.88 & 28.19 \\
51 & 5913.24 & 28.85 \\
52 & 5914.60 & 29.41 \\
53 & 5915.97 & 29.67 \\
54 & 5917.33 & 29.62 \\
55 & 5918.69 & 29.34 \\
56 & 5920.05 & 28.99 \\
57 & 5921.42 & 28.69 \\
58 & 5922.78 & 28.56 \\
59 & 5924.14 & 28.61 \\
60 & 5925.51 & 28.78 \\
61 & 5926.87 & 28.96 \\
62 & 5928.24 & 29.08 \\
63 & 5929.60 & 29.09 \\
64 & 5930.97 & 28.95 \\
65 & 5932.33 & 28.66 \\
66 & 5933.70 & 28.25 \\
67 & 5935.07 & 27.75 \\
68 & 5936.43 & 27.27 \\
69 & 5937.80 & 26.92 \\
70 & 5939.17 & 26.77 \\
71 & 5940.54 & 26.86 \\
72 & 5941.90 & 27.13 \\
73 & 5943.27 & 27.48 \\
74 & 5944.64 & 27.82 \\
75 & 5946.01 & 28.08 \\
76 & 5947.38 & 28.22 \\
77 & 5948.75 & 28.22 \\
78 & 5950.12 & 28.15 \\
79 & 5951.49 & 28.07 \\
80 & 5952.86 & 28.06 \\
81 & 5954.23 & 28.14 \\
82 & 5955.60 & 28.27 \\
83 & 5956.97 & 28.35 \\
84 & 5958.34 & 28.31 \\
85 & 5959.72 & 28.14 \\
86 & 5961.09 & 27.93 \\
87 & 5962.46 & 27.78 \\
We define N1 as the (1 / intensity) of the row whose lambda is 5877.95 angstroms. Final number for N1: 0.0221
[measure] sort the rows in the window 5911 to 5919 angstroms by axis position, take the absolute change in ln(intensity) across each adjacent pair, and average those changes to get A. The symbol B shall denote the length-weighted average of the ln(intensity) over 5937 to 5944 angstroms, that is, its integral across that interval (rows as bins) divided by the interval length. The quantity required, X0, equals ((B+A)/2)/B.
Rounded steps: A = 0.012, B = 3.296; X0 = 0.502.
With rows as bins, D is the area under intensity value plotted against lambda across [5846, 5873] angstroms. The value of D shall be 855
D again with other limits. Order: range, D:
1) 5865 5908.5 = 1503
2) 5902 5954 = 1480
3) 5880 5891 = 362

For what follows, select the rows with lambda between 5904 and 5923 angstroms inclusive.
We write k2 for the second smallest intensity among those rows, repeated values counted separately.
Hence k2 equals 27.6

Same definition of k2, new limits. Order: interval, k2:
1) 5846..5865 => 28.48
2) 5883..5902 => 28.24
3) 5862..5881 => 31.94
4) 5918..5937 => 27.75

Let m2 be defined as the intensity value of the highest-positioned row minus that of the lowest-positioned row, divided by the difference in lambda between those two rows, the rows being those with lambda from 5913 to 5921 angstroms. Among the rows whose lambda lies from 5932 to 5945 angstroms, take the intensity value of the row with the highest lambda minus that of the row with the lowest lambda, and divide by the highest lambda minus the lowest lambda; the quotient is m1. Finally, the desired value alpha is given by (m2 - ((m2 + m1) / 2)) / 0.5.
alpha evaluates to 0.1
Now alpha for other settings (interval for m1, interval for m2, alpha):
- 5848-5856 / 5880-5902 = -0.3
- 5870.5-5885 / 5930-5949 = 0.5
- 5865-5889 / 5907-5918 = 0.4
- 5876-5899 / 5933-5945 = 0.6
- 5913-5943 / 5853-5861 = 0.3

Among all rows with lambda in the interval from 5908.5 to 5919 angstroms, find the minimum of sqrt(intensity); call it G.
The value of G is 5.23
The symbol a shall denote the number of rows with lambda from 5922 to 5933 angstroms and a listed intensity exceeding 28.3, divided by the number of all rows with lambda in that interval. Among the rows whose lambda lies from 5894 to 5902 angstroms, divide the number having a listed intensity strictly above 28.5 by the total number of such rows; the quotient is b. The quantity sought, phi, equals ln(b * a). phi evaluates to 0.0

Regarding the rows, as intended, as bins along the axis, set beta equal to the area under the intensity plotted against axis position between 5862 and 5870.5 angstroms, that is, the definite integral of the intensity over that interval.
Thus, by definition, 286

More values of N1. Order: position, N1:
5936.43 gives 0.0367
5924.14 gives 0.0350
